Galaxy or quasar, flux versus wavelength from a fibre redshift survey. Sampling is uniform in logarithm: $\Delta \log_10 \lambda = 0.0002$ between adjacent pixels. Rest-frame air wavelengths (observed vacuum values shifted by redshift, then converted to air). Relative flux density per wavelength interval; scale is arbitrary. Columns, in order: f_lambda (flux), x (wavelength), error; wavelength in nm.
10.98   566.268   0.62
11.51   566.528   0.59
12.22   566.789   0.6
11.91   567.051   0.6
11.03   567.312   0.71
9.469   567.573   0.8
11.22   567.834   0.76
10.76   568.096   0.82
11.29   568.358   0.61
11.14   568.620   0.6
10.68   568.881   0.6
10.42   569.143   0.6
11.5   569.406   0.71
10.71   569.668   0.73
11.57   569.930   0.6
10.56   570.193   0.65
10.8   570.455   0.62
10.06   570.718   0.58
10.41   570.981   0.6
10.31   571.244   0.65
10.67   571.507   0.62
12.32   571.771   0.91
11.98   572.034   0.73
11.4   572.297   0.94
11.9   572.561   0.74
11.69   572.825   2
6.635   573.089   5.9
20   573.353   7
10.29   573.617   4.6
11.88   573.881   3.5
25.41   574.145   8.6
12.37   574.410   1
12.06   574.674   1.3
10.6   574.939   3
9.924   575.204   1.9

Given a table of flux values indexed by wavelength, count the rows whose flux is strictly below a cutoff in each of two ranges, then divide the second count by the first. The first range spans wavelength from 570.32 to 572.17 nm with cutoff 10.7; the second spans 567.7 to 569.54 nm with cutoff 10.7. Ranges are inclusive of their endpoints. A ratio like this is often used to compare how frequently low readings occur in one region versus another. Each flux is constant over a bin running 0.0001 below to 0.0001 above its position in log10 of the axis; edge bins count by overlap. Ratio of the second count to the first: 0.50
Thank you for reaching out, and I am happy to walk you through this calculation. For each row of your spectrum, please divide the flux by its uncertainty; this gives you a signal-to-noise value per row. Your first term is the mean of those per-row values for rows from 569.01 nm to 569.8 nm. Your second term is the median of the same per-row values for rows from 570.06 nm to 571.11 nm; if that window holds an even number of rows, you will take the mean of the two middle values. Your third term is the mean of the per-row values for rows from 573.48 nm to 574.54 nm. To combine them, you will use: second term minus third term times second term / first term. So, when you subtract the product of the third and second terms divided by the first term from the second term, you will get 11.7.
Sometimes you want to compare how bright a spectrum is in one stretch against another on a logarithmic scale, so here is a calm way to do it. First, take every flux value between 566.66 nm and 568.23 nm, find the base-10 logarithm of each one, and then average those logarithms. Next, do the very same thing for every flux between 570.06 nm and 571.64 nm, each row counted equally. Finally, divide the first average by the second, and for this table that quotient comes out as 1.02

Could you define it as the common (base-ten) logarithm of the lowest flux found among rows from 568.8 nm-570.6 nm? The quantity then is 1.02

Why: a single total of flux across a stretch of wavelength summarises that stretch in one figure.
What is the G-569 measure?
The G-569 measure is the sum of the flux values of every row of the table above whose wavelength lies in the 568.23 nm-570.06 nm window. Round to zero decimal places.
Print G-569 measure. 77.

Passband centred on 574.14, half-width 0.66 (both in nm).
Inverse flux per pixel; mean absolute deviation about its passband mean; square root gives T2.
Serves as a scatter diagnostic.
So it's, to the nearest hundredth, 0.12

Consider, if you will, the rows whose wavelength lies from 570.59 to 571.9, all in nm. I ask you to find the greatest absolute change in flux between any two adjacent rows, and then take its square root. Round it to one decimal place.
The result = 1.3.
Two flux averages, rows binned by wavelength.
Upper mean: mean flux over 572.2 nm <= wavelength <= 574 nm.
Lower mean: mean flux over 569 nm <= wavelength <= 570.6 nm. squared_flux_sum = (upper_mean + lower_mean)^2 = 524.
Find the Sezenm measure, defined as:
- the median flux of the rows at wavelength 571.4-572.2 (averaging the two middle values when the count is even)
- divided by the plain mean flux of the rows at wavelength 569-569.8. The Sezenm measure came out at 1.10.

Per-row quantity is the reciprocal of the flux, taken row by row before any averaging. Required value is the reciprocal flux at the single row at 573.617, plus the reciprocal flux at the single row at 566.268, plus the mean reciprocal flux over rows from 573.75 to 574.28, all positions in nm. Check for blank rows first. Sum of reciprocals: 0.250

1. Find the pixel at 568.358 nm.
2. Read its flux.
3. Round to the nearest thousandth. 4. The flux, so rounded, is 11.290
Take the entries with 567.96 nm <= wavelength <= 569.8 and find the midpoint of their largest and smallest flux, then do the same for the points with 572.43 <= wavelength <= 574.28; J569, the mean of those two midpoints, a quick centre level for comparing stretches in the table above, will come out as 13.5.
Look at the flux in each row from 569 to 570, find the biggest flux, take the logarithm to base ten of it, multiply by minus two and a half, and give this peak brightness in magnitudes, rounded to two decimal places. -2.66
